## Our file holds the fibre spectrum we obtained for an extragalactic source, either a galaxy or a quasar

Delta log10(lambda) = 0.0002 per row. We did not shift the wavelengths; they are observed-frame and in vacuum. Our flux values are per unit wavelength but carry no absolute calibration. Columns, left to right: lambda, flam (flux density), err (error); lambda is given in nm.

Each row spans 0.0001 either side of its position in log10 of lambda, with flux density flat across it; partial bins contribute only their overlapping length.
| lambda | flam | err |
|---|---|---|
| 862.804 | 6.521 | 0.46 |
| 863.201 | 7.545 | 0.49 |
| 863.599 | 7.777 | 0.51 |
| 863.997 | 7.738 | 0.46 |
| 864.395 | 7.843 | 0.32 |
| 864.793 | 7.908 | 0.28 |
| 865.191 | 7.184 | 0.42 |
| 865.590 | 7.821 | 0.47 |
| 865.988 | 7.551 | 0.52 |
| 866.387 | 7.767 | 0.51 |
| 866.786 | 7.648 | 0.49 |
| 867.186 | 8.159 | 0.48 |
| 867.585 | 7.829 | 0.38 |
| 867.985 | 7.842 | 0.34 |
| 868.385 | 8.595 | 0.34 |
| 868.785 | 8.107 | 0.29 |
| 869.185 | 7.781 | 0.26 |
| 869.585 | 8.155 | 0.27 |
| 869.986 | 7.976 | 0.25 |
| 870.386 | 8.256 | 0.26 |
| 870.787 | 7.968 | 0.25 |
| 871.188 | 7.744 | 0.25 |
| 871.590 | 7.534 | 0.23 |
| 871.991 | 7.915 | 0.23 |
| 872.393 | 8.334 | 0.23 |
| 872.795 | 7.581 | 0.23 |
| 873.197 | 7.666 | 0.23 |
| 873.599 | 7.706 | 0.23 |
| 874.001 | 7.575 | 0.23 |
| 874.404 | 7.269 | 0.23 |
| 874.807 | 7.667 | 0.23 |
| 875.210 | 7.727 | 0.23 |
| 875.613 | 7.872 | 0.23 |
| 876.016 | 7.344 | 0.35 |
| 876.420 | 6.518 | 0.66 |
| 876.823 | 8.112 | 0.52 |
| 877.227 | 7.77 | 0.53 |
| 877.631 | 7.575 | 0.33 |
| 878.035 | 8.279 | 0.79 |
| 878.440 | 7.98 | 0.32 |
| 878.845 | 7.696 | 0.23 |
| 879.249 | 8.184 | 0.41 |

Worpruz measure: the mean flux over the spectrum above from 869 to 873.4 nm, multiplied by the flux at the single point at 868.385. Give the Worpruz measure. 67.9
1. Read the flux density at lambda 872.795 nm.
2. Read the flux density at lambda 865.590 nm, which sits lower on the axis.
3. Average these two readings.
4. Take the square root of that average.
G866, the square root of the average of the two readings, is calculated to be 2.78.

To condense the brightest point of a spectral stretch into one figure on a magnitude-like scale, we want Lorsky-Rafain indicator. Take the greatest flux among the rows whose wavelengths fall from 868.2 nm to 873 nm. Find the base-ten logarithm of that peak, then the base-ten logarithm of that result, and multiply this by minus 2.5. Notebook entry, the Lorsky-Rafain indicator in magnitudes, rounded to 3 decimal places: 0.074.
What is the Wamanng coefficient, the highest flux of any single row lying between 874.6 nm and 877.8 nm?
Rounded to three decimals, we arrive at 8.112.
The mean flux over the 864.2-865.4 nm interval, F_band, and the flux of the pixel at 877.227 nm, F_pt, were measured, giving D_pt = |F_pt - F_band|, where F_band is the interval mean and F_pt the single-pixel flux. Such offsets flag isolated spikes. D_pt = 0.12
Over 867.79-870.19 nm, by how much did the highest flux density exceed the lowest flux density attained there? 0.81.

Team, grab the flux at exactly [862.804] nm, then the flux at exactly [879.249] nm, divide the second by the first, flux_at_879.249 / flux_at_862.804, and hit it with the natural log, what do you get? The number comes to 0.23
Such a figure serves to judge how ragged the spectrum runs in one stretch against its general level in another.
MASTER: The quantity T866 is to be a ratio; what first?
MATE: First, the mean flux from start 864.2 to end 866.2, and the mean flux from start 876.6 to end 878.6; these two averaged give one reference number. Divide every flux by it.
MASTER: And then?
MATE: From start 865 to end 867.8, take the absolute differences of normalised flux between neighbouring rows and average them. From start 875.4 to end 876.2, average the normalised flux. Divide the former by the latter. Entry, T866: 0.046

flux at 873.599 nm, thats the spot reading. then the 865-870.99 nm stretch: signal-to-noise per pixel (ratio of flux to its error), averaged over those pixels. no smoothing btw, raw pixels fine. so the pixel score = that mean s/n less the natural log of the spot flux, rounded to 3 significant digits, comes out 21.2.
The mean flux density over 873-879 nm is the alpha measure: 7.65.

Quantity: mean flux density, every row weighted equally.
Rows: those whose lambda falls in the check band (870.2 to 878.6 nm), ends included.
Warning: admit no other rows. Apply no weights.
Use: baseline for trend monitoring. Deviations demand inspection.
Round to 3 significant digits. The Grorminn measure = 7.73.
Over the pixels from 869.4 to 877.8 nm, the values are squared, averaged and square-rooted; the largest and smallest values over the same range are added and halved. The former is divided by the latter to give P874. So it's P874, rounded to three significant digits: 1.04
